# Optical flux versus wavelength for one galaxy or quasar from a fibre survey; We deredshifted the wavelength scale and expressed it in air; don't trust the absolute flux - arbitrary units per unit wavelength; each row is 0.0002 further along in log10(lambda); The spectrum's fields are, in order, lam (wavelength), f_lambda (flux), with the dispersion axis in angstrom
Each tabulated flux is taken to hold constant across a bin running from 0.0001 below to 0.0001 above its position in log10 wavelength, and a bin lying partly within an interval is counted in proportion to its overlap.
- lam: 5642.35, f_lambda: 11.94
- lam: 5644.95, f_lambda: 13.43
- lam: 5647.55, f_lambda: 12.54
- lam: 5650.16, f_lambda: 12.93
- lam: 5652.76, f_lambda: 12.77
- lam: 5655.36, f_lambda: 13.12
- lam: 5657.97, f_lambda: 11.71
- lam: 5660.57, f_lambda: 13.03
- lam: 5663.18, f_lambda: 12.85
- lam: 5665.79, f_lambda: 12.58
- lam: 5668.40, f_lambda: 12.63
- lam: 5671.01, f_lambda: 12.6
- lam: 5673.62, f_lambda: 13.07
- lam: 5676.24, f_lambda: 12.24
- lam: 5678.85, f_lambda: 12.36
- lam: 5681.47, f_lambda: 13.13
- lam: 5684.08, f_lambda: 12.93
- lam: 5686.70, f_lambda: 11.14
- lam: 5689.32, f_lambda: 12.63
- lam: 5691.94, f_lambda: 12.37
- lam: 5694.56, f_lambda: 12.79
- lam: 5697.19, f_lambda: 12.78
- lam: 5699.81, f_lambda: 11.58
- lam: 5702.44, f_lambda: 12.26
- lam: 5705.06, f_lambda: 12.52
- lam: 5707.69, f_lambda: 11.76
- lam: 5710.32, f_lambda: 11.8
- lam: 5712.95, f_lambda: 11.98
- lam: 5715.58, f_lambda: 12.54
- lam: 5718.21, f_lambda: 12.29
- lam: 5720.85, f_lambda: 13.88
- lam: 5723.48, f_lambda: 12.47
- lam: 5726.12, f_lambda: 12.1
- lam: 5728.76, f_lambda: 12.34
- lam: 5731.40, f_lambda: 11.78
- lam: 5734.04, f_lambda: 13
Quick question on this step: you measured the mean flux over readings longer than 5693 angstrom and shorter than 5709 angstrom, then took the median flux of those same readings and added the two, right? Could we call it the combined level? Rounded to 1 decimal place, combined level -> 24.7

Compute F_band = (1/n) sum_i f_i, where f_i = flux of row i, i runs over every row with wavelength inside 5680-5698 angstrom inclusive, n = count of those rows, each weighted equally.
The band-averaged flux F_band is 12.5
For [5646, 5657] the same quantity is 12.8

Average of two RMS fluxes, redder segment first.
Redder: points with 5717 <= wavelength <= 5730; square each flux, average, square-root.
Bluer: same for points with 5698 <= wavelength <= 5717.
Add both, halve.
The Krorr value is 12.4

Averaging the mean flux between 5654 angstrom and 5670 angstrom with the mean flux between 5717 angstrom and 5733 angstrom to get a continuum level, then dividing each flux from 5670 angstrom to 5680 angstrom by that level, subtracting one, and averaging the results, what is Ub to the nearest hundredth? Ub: 0.00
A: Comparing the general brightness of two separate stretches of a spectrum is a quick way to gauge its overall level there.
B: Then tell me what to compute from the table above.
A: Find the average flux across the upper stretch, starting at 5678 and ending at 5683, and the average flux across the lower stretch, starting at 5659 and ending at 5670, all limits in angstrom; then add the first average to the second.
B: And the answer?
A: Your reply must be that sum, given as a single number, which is 25.5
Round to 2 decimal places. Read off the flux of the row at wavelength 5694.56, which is 12.79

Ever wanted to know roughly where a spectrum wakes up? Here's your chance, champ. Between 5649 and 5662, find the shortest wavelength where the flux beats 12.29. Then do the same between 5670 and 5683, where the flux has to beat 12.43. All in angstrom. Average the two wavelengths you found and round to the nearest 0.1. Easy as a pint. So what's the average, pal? 5660.6 angstrom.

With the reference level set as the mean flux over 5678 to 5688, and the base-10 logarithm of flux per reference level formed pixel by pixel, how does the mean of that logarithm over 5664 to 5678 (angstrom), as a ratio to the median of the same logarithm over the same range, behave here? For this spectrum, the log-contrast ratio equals 1.1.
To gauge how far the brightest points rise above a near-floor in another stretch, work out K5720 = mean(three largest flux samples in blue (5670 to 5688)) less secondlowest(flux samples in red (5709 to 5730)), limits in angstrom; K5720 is 1.1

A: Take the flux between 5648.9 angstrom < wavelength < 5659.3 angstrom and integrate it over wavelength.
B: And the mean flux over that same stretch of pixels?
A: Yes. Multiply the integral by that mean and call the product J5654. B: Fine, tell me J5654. 1662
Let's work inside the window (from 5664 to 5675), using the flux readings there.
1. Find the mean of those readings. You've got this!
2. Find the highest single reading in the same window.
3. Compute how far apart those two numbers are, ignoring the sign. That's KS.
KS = 0.35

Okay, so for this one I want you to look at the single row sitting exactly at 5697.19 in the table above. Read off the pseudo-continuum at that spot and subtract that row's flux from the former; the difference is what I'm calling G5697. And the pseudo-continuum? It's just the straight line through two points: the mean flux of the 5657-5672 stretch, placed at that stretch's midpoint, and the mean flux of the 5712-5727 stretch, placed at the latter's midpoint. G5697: -0.2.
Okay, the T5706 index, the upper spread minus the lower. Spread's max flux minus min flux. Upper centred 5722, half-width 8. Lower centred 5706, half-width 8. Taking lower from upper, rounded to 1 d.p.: 0.8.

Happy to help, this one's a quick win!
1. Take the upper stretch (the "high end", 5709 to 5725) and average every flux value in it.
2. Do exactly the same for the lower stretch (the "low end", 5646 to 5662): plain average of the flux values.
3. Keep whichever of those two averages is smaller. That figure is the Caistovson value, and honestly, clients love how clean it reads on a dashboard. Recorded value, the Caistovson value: 12.5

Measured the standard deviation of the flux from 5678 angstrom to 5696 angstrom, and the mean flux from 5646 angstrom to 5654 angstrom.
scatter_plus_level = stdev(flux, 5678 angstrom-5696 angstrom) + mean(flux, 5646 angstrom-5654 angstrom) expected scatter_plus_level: 13.4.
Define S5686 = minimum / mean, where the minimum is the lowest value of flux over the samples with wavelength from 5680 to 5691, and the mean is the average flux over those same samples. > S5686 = 0.894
